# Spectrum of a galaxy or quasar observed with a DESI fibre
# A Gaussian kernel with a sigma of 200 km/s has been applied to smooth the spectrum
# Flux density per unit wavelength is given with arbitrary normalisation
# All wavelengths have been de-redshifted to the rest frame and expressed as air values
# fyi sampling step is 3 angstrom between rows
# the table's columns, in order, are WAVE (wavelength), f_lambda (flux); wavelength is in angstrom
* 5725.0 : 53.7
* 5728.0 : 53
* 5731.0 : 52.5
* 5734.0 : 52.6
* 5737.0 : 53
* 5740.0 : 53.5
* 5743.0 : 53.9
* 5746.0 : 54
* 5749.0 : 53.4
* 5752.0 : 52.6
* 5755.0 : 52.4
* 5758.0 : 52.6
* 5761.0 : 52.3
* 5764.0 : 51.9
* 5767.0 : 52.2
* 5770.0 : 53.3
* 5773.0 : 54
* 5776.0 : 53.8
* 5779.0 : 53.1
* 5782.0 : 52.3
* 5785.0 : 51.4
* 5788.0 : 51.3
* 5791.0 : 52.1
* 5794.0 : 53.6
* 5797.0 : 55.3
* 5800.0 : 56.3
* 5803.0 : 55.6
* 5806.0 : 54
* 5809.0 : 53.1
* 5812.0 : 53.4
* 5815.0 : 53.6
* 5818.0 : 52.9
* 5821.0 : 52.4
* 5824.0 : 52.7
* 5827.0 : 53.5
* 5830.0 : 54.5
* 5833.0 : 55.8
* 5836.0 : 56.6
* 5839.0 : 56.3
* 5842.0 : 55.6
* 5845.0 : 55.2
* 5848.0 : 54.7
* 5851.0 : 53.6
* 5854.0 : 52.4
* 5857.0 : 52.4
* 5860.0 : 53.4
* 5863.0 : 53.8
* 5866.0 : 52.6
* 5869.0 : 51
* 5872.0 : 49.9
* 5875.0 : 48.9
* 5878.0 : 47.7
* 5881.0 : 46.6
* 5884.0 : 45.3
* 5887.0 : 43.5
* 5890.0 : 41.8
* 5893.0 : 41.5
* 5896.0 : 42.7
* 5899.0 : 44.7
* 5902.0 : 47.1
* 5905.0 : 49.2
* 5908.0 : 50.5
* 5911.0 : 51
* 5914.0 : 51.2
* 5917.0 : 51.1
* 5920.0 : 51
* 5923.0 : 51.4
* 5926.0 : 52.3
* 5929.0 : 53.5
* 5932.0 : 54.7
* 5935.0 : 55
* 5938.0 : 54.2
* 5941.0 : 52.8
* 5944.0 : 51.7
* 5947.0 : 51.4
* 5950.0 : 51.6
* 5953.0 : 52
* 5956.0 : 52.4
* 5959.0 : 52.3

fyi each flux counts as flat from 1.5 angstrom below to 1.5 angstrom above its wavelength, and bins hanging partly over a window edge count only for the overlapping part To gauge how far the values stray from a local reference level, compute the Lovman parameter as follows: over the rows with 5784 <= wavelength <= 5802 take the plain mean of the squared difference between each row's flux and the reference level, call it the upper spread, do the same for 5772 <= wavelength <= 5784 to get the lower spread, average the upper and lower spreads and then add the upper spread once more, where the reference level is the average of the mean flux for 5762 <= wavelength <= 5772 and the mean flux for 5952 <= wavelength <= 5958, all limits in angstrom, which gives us 8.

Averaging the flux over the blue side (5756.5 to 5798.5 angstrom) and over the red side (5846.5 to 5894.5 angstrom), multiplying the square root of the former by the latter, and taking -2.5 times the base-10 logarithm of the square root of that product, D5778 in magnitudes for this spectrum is -3.19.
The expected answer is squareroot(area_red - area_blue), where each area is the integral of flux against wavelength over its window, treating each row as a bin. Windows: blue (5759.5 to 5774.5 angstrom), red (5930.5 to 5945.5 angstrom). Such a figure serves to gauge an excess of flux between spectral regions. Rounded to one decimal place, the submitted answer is 3.8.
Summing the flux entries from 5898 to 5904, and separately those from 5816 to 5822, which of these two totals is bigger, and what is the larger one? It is 105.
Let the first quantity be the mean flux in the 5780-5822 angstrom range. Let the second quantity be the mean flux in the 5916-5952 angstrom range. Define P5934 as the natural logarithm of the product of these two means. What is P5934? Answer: 7.94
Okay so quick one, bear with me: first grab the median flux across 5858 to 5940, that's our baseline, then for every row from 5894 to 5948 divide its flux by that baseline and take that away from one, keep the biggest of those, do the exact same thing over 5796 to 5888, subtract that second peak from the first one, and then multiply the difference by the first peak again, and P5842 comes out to 0.003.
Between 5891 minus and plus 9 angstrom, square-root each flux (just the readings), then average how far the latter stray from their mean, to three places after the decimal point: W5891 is 0.095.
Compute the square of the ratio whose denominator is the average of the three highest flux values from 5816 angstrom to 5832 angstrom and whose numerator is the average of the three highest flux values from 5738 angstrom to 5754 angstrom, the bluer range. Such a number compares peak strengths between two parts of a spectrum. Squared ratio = 1.01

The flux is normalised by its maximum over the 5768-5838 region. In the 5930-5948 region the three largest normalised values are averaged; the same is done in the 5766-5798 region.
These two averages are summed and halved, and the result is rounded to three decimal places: 0.963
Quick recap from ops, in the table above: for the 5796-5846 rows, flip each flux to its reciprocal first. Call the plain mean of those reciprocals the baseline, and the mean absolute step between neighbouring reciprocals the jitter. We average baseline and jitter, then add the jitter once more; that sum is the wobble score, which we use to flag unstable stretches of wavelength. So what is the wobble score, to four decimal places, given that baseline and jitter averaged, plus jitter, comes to 0.0095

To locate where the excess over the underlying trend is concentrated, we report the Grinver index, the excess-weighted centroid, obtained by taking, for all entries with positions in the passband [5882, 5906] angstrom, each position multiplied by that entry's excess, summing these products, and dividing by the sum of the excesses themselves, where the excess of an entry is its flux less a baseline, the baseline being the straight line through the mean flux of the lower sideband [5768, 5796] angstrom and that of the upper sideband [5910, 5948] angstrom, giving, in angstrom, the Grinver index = 5893.2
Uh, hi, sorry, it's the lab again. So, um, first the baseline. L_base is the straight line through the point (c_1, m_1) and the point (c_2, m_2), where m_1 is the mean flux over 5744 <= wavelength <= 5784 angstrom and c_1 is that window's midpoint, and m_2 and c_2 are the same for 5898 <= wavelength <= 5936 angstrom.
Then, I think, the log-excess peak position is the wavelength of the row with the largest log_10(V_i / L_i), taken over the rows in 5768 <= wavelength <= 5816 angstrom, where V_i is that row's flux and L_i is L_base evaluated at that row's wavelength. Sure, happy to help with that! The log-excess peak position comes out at 5800.0 angstrom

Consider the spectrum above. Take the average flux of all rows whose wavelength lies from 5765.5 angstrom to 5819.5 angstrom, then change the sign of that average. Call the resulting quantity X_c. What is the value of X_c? -53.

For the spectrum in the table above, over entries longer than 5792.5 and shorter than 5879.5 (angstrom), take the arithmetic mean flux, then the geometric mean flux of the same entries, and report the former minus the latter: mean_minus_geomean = 0.042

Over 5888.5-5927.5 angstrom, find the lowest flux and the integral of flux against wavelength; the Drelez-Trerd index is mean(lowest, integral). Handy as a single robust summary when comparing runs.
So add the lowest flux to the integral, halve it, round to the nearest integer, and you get 959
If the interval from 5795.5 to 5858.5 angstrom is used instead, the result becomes 1736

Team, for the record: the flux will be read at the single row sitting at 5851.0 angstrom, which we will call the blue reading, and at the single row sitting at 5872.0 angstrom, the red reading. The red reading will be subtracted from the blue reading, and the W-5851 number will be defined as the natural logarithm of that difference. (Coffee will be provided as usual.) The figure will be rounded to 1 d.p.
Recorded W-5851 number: 1.3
